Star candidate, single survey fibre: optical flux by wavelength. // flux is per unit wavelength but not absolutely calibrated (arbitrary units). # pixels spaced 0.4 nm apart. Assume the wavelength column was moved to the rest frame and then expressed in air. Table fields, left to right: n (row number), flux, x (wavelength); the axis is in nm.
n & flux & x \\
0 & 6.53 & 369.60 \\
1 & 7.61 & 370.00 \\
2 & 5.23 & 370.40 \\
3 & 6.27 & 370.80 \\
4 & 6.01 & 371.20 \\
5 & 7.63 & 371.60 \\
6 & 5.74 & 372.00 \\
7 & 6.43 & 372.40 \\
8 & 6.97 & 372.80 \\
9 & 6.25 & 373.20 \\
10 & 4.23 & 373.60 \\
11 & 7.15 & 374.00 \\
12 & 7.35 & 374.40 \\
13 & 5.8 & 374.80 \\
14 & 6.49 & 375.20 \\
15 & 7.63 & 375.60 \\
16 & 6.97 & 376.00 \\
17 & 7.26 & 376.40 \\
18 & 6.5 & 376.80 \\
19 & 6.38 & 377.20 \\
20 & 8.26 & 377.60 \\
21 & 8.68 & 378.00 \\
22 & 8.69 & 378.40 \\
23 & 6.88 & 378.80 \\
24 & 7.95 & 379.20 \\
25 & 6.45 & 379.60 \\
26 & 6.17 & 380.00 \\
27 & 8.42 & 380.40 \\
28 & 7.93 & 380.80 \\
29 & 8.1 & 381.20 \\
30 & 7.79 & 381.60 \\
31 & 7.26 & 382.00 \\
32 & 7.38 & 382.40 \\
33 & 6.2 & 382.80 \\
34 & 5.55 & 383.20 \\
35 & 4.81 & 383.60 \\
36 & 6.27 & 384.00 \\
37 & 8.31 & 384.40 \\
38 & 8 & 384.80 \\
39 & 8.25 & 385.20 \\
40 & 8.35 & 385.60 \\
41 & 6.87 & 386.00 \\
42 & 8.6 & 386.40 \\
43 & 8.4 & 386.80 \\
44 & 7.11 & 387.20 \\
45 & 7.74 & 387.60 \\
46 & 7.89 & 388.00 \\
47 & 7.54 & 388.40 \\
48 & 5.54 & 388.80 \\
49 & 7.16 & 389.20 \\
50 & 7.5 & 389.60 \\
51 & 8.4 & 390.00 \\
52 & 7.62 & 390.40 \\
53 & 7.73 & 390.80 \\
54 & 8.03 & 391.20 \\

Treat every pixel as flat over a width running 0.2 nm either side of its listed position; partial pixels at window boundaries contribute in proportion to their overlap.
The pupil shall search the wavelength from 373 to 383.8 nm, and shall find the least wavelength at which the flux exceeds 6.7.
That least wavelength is 374.00 nm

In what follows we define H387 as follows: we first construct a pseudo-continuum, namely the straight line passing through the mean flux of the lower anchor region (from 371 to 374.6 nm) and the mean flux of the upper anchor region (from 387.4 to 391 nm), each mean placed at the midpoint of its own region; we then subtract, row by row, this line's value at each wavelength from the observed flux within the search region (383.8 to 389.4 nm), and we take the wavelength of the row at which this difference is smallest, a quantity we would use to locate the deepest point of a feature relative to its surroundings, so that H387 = 388.80 nm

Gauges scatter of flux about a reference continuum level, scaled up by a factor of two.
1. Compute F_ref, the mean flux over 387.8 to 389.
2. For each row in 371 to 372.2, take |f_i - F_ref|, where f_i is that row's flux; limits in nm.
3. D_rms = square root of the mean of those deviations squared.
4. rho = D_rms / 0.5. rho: 2.0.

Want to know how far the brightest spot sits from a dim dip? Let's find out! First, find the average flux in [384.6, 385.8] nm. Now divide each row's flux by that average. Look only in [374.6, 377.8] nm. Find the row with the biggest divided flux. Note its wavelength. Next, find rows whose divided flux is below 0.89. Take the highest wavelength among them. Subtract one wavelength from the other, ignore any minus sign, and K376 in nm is 0.40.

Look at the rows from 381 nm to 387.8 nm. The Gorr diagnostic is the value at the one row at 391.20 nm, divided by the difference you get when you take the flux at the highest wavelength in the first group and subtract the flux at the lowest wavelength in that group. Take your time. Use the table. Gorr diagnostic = -22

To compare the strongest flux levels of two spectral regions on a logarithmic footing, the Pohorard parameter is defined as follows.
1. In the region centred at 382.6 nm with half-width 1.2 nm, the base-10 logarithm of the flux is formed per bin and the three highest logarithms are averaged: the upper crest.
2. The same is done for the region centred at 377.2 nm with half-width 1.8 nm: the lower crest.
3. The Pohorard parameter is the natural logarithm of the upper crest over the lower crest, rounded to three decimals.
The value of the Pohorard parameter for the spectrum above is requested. -0.064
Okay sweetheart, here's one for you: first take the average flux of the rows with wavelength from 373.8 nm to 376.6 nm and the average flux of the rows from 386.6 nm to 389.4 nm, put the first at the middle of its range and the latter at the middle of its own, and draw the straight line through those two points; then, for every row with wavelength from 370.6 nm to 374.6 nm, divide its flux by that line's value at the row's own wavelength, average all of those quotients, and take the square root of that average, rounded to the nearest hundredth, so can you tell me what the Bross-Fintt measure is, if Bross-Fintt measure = 0.97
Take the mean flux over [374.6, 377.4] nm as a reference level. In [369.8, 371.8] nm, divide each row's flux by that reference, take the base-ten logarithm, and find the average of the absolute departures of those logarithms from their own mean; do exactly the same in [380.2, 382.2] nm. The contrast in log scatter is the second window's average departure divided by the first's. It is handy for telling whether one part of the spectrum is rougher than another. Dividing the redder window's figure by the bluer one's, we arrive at 0.3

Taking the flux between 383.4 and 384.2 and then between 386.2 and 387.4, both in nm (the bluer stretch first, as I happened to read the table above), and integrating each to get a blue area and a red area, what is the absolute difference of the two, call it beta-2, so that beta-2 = 5.2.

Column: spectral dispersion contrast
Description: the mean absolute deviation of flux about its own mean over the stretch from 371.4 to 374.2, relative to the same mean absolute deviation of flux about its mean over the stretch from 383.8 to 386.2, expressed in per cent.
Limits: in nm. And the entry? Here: 109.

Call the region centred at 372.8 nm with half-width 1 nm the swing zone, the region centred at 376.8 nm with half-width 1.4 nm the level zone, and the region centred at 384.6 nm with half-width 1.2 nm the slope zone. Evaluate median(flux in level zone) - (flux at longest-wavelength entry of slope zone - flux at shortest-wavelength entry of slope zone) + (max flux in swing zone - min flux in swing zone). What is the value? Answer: 6.5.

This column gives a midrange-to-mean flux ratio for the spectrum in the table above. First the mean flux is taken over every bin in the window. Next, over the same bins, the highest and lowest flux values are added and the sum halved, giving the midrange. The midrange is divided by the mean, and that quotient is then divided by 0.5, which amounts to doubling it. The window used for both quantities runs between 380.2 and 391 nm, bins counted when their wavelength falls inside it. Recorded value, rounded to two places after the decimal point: 1.80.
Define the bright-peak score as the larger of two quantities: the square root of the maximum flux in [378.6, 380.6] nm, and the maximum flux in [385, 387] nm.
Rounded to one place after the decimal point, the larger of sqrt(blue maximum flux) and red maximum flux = 8.6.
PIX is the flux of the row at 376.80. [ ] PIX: 6.5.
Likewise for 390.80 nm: 7.73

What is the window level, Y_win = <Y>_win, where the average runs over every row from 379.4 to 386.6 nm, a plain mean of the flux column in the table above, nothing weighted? 7.26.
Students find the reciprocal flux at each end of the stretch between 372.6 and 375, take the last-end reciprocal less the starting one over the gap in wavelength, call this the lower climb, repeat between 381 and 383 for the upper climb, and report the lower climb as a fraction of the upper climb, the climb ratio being 0.6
